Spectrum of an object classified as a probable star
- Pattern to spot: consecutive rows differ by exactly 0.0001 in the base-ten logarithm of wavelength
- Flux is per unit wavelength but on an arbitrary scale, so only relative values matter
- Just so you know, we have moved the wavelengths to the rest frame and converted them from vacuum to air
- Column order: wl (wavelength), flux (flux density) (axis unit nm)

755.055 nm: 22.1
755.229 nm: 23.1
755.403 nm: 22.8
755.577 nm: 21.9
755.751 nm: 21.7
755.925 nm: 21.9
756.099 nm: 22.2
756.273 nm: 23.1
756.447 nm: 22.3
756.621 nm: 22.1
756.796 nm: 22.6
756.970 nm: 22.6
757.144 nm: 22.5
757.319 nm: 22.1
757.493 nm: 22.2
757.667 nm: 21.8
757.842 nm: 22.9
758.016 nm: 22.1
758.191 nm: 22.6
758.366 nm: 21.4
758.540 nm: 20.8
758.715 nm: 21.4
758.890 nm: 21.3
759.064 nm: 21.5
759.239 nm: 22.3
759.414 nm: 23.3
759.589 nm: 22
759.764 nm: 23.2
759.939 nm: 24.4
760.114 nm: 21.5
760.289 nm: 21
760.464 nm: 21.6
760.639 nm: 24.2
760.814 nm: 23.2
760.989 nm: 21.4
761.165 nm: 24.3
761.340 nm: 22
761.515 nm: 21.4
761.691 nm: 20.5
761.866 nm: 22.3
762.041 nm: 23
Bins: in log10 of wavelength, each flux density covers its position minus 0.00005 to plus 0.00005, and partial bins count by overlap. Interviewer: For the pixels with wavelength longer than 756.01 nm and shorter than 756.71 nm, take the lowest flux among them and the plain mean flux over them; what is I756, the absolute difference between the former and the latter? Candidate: 0.32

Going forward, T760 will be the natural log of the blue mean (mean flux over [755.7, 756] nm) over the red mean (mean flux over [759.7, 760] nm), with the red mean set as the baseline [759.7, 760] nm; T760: -0.09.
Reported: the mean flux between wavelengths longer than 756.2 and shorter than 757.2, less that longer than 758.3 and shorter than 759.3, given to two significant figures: 1.1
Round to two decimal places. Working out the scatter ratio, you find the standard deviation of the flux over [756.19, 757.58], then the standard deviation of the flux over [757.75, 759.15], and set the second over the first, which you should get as 2.12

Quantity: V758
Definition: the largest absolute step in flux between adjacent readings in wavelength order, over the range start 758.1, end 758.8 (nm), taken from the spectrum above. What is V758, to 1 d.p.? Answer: 1.2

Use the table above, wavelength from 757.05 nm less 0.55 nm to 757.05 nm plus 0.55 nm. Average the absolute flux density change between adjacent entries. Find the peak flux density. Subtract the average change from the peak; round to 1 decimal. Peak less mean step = 22.4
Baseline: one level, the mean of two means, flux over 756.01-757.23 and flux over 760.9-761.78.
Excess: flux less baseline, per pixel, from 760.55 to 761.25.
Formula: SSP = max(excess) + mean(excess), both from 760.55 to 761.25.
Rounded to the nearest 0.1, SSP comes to 3.2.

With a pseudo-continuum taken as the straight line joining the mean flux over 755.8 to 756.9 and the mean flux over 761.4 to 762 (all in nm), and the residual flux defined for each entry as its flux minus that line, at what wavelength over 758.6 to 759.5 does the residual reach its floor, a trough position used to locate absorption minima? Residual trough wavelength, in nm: 758.890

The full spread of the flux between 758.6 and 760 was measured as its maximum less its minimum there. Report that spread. 3.1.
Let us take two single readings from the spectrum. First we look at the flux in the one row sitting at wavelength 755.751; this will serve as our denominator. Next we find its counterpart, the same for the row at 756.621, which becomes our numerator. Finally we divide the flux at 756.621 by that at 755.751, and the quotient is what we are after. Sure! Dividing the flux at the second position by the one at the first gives 1.02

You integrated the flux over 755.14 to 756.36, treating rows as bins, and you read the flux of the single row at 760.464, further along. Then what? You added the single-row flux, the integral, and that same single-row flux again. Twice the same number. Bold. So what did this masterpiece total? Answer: 70.5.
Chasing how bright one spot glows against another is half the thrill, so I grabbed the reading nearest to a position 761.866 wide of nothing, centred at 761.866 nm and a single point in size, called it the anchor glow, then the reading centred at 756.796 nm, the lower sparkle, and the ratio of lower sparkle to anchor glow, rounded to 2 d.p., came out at 1.01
